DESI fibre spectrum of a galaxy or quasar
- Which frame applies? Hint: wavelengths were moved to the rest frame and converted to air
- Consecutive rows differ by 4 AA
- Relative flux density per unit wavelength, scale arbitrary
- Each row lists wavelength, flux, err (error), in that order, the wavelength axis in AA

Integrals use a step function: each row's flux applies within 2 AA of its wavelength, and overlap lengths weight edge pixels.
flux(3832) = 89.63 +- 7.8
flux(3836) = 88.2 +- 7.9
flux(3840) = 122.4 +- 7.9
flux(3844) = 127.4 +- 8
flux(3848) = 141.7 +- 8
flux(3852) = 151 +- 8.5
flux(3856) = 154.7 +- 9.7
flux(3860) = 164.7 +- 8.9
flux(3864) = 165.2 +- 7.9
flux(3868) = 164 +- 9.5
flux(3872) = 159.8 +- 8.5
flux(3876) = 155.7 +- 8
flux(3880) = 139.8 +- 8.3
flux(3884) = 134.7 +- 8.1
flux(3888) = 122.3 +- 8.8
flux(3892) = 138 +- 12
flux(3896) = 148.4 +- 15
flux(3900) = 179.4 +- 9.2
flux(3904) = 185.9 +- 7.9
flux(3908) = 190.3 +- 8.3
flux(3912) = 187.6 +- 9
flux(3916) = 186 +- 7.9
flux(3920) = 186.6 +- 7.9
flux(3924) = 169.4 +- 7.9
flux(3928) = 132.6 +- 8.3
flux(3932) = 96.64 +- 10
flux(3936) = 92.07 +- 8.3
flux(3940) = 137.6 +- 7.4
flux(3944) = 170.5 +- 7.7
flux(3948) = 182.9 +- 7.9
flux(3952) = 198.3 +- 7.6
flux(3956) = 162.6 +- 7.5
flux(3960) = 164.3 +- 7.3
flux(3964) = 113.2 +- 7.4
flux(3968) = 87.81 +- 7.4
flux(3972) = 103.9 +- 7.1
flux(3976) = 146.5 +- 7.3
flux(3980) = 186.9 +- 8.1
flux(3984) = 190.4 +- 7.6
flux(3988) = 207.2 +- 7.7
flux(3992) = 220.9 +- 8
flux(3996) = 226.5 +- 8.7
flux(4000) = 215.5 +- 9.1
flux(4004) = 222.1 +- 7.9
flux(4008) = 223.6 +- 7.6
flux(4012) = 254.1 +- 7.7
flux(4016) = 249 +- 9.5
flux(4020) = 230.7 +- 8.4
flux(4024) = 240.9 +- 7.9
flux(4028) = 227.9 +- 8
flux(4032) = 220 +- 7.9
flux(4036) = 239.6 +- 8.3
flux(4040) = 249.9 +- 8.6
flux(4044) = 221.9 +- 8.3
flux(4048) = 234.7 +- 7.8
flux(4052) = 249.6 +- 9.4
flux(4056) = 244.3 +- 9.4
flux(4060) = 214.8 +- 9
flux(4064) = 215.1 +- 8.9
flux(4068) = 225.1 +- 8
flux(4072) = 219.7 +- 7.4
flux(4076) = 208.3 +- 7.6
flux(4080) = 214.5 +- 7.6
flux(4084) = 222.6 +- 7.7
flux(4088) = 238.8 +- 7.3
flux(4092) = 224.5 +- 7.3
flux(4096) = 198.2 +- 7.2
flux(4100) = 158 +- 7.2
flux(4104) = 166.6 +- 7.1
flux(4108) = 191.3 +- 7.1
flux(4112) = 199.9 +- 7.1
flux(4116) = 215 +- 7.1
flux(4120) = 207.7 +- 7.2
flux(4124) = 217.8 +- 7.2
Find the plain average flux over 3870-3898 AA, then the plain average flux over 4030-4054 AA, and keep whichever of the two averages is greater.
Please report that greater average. 236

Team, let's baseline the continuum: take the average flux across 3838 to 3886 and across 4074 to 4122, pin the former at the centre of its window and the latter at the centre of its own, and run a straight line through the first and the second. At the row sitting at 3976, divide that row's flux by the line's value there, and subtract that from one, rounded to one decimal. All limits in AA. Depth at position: 0.2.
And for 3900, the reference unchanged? -0.1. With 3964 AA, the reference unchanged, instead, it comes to 0.3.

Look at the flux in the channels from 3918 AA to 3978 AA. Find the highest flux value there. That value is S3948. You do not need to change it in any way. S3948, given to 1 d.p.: 198.3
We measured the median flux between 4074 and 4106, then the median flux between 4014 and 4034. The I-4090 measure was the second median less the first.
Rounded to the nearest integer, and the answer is 19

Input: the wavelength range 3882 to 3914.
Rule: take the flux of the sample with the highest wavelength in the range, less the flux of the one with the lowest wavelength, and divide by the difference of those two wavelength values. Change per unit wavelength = 2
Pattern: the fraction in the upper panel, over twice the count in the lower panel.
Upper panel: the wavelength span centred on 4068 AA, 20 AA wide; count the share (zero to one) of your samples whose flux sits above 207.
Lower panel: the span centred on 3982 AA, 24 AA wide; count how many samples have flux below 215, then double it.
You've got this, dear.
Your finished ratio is 0.100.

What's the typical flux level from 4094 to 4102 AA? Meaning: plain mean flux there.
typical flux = 178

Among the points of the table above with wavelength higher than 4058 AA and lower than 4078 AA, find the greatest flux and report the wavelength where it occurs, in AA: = 4068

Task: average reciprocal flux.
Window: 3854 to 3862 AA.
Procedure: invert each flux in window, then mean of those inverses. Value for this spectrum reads 0.0063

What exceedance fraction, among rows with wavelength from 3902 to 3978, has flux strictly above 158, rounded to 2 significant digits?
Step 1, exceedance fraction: 0.58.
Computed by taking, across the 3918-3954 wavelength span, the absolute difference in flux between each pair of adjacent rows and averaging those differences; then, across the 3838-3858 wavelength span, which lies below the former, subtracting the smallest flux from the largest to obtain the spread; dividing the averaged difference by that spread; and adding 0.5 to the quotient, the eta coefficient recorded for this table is 1.3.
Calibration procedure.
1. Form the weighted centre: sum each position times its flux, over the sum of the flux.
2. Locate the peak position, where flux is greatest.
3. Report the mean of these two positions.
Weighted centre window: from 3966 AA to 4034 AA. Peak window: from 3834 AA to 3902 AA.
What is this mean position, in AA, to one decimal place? 3951.8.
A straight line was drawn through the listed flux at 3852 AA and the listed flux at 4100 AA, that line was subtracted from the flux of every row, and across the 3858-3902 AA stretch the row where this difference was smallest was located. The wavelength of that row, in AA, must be 3888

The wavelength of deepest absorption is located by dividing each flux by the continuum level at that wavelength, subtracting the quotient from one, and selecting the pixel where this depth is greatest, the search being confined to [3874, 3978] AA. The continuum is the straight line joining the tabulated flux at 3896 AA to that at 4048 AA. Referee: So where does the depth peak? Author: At 3968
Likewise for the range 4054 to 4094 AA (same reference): 4076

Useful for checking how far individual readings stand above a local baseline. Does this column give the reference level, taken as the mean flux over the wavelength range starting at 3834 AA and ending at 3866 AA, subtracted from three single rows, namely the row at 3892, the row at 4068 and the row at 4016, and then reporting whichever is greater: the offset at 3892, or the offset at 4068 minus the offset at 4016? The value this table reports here -1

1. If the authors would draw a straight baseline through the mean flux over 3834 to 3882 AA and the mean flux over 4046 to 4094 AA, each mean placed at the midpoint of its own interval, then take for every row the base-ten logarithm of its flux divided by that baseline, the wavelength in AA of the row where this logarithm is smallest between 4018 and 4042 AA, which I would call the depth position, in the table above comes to 4032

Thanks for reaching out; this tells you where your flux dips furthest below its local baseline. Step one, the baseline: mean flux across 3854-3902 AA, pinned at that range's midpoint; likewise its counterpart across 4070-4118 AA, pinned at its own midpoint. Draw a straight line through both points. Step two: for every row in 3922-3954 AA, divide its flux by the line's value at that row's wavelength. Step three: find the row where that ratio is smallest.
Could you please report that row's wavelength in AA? 3936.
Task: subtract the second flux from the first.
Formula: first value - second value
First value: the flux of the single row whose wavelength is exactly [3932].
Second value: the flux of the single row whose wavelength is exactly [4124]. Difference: -121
